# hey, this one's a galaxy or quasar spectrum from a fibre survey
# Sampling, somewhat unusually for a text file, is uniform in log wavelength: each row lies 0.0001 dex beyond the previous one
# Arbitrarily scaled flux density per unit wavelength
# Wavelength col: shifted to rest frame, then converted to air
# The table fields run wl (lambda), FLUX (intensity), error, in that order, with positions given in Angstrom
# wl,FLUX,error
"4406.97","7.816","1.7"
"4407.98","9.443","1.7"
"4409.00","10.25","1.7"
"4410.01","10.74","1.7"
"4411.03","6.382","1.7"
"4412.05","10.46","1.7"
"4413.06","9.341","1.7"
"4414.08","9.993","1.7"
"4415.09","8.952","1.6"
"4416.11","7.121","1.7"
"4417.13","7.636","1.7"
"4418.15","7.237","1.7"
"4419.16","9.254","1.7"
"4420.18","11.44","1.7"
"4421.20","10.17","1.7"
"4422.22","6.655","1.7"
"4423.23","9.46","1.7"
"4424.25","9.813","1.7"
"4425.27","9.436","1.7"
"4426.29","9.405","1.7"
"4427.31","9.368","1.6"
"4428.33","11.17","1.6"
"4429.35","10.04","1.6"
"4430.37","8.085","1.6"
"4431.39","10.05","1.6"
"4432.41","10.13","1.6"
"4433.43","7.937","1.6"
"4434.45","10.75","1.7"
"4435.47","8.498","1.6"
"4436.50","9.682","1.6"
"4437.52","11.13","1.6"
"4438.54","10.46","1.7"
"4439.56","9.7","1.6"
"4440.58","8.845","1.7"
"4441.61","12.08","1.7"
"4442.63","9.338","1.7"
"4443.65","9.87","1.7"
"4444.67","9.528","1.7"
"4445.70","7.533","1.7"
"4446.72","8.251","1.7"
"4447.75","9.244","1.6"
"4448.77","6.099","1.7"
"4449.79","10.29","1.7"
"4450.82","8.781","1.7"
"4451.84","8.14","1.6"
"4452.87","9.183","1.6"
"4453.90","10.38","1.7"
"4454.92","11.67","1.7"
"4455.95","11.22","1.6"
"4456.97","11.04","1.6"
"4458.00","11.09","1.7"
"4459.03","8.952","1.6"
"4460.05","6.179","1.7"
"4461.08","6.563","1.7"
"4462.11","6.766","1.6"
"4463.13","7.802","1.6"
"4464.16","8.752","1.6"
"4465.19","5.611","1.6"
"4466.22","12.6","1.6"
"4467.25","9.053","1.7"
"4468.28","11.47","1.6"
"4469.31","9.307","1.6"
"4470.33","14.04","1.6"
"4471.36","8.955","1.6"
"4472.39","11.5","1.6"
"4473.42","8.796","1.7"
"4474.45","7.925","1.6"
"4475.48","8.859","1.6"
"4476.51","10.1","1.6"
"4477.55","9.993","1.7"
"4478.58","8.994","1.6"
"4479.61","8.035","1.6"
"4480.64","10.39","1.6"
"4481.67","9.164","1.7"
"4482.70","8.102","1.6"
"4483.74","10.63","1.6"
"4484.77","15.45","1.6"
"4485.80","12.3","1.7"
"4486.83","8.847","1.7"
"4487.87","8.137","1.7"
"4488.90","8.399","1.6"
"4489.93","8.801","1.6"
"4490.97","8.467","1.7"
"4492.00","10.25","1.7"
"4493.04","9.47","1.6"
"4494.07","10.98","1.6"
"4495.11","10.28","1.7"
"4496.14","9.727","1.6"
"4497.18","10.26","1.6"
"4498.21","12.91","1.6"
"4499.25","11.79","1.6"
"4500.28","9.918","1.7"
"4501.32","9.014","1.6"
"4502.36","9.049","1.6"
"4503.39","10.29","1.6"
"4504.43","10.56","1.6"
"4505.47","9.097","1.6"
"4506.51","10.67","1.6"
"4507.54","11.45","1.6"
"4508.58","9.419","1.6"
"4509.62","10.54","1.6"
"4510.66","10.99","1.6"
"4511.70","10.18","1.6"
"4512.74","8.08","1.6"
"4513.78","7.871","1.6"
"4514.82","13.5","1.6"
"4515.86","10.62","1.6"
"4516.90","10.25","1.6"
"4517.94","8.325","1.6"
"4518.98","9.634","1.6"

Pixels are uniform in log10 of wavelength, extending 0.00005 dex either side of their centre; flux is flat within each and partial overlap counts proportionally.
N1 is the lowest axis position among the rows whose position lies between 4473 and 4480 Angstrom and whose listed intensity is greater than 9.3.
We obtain 4476.51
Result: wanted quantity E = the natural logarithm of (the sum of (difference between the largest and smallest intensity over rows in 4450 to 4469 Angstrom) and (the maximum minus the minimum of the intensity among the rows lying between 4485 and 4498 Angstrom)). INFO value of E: 2.41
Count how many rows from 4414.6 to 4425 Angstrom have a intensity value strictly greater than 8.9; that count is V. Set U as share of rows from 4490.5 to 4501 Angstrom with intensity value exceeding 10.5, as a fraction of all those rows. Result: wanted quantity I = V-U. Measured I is 5.70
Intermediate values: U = 0.30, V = 6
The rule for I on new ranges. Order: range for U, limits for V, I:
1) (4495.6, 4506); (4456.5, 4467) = 3.70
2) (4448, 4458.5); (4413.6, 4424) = 5.60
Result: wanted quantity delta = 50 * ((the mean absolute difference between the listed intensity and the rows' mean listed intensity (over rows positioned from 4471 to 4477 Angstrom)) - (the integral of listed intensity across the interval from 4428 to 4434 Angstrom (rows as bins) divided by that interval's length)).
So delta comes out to -429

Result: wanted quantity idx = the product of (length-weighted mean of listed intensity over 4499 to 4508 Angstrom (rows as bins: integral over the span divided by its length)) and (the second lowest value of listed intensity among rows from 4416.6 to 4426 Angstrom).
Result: 73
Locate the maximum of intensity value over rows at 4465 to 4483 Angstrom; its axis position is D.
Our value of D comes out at 4470.33 Angstrom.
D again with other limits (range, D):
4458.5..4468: 4466.22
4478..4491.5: 4484.77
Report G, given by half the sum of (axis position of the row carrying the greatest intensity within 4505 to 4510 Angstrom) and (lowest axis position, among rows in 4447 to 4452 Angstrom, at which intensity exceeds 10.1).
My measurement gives 4478.7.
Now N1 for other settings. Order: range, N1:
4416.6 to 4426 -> 4420.18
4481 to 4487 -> 4483.74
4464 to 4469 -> 4466.22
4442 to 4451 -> 4442.63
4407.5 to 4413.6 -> 4407.98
